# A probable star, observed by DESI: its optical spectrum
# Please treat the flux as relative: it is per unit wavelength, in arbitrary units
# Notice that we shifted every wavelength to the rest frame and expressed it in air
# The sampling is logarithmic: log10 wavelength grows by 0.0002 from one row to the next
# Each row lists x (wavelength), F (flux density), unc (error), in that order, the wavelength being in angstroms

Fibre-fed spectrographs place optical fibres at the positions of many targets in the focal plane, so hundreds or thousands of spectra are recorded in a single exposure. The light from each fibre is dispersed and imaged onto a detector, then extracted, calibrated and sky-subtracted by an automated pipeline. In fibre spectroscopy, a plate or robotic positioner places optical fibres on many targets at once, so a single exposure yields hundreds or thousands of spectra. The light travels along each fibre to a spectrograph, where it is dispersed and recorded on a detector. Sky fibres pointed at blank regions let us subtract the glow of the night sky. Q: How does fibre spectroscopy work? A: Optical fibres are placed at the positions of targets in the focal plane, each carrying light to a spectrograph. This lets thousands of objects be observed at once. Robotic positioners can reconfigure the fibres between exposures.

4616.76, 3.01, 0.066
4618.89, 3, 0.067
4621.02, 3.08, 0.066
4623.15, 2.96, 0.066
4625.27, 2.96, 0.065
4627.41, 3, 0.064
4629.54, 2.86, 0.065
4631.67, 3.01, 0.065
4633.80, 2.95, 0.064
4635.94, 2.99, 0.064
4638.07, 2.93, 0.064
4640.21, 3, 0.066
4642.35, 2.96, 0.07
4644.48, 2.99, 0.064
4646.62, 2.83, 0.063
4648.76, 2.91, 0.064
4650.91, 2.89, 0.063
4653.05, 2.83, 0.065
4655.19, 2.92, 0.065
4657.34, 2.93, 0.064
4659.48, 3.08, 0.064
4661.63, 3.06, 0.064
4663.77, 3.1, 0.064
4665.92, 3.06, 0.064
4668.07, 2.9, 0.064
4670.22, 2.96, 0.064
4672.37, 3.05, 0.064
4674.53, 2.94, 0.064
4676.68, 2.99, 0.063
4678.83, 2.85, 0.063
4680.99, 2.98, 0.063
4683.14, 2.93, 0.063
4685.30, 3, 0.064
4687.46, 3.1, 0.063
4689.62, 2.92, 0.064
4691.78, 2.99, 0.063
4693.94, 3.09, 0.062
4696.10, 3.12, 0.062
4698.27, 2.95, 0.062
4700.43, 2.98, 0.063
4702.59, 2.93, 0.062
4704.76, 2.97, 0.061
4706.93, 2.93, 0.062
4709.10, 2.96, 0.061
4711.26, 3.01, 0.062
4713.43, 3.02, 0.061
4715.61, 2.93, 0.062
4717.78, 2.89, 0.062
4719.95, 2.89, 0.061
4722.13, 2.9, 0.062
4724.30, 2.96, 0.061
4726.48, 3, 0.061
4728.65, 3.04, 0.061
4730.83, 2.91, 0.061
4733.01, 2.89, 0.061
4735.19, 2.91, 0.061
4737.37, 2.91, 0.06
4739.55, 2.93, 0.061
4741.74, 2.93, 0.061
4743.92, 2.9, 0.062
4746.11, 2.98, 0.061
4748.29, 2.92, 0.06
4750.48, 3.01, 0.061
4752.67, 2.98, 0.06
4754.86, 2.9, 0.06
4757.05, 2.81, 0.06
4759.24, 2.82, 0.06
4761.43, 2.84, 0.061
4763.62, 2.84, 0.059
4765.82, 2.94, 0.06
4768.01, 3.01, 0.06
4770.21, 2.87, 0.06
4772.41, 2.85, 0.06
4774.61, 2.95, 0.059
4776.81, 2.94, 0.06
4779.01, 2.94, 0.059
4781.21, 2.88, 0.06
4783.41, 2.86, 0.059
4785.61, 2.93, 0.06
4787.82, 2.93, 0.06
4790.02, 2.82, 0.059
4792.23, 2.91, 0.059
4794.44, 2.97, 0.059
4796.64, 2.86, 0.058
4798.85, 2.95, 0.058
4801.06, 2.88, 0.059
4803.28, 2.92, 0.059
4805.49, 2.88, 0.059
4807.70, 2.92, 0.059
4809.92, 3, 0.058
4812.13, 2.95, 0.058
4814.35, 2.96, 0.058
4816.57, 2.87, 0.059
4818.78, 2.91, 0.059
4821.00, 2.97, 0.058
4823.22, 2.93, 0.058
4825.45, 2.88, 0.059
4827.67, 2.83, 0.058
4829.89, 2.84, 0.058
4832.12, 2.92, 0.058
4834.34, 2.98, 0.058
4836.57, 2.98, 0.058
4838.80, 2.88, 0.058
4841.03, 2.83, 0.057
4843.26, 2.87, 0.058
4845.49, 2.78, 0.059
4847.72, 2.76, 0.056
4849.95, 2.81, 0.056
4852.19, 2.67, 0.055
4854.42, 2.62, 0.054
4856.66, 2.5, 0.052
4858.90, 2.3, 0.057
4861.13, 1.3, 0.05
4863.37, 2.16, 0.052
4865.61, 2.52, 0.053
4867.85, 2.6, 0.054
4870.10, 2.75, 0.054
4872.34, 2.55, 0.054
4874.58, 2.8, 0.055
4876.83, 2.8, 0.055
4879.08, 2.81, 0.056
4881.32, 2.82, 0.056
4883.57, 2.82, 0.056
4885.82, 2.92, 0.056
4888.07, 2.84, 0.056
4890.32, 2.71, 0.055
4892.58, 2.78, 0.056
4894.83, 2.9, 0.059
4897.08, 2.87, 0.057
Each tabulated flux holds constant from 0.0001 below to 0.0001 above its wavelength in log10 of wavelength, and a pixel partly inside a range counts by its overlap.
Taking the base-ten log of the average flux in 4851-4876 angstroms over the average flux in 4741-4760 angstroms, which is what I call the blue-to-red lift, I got -0.08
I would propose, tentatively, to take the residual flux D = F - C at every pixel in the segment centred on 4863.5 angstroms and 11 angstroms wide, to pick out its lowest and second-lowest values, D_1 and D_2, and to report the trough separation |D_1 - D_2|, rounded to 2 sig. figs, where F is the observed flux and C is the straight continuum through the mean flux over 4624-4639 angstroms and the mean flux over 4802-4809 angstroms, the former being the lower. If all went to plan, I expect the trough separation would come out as 0.86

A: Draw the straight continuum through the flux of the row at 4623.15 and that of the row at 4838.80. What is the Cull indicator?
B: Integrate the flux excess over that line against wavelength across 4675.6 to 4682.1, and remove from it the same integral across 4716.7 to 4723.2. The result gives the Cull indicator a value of 0.20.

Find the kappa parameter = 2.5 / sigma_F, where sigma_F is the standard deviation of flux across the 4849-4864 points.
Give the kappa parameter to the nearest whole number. 5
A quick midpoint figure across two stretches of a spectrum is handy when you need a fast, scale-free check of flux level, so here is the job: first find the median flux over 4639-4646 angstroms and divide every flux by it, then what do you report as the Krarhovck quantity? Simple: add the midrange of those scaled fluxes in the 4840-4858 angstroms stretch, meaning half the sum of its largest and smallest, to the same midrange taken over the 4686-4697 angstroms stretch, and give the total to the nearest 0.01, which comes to 1.91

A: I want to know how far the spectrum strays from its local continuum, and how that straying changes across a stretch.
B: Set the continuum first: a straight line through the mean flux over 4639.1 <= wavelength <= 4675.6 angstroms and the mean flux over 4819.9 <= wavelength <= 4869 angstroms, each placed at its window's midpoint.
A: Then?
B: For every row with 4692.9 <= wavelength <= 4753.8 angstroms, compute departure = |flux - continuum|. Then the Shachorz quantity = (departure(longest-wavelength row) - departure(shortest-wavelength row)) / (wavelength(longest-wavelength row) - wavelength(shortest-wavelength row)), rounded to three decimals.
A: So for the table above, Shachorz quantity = 0.000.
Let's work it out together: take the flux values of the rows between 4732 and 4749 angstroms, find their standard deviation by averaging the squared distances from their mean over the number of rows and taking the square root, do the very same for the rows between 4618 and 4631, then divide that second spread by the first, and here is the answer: 2.6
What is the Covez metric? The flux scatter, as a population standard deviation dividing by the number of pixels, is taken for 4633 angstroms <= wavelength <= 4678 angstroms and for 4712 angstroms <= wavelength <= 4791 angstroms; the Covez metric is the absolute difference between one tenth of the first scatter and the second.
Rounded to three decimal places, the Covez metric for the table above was 0.050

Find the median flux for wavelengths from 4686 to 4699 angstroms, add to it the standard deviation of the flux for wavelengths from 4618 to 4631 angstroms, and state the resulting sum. 3.11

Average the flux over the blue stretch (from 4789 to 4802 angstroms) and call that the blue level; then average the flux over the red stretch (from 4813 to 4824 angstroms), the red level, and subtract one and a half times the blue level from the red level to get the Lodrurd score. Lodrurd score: -1.42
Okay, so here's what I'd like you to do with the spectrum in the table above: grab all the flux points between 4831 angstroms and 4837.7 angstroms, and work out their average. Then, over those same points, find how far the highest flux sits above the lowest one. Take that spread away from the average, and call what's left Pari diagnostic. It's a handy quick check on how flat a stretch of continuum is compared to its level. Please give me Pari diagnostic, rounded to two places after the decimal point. 2.90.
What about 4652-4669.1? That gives 2.72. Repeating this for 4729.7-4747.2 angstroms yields 2.83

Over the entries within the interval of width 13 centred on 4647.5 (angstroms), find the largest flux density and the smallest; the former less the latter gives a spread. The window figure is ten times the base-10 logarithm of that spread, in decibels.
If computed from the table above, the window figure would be -8.0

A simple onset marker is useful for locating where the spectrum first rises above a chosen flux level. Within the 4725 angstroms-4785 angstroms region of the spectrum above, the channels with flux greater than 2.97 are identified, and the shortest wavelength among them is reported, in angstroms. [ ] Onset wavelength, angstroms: 4726.48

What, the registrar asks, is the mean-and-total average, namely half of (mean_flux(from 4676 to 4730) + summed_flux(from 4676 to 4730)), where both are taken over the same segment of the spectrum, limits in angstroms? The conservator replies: 38.7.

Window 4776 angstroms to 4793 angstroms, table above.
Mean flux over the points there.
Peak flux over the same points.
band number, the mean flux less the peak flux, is -0.039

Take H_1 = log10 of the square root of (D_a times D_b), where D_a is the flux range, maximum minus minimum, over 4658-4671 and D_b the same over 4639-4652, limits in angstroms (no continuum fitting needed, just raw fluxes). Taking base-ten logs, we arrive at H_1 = -0.734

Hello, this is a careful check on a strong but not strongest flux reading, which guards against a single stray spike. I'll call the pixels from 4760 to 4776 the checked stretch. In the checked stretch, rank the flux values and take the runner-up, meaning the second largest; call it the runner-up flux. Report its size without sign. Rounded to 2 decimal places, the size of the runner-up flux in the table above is 2.95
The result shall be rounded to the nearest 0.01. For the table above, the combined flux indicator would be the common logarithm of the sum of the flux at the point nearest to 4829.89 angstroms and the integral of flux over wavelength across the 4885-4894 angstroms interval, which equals 1.45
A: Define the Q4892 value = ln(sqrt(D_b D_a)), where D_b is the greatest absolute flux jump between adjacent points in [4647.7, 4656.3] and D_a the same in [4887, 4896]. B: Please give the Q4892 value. -2.2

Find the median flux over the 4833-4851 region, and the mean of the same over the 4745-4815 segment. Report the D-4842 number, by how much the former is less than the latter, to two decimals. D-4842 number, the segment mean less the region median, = 0.06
